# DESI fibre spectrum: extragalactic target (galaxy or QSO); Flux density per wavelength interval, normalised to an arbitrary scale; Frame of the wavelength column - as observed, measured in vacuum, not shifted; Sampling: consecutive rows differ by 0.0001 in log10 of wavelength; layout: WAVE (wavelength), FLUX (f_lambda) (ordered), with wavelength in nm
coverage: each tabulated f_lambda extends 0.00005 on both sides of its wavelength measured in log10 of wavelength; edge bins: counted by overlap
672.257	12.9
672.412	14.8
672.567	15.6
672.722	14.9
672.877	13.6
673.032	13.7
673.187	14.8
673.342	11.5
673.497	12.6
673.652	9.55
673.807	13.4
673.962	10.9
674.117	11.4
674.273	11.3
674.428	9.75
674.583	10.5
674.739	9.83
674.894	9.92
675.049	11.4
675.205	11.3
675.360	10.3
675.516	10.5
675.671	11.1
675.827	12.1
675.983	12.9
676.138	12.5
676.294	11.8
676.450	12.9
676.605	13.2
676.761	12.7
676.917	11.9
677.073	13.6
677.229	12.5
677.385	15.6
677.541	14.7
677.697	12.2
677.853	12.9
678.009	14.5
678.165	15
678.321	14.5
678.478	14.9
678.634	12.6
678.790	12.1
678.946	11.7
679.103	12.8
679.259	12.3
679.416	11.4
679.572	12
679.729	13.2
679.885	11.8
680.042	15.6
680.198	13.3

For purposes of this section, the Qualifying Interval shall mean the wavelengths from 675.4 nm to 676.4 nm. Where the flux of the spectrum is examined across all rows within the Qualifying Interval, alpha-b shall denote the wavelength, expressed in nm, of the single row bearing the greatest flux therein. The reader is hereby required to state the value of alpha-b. 675.983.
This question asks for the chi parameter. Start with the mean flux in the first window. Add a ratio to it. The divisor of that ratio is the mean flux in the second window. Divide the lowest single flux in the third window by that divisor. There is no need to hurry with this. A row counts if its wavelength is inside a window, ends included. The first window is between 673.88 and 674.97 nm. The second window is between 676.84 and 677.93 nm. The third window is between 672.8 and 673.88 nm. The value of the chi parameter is 11.2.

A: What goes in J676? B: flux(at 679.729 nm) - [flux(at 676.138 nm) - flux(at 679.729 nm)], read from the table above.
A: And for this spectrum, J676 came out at 14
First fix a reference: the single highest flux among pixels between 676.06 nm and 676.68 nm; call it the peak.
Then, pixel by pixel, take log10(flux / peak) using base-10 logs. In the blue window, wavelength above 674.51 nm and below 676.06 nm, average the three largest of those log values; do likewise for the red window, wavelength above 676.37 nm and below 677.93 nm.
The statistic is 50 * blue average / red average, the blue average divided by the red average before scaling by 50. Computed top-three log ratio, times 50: -42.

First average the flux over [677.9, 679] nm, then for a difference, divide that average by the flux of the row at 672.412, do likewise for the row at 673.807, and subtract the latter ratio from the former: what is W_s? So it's -0.10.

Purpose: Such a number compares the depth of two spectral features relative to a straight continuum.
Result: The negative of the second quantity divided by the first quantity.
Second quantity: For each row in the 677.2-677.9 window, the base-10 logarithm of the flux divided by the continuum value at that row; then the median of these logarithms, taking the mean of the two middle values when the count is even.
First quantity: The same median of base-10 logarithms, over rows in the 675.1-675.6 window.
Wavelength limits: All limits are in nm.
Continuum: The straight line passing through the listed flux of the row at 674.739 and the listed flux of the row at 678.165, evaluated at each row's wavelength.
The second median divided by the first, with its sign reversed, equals -2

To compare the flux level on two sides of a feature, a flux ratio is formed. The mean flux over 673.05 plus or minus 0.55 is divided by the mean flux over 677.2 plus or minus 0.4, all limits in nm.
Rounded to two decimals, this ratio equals 1.01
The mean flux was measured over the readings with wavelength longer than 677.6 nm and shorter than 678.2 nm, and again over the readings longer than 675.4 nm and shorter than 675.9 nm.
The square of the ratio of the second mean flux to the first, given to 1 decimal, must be 0.7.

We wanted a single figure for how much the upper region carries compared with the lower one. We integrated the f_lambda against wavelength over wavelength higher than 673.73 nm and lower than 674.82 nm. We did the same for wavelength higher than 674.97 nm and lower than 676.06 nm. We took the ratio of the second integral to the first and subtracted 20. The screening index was -19.0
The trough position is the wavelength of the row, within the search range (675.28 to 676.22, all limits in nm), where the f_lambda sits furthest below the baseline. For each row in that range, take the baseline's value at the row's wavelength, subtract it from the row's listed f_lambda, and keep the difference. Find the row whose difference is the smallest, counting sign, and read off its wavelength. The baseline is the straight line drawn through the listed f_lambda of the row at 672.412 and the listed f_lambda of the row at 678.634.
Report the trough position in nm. 675.360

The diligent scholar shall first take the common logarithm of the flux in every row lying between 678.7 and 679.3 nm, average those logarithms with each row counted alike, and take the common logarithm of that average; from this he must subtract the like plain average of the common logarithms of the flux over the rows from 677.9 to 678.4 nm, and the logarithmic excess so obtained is -1.13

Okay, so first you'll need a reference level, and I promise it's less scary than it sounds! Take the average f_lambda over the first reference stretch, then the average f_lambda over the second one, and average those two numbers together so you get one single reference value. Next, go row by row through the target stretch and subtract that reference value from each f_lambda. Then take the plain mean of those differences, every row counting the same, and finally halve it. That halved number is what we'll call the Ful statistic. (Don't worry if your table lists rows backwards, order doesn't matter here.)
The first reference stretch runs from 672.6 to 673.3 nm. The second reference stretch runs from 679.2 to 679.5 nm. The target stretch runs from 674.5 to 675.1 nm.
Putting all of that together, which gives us -1.3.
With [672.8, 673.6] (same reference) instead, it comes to 0.1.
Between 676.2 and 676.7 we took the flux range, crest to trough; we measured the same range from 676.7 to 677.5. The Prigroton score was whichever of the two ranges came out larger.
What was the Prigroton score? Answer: 3.7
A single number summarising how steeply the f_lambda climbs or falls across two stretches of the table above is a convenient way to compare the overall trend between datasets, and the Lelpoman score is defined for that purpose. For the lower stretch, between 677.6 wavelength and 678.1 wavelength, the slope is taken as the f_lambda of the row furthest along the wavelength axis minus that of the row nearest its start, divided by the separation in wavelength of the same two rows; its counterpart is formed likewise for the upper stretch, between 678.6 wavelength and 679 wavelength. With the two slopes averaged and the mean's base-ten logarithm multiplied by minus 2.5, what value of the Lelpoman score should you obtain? -0.88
